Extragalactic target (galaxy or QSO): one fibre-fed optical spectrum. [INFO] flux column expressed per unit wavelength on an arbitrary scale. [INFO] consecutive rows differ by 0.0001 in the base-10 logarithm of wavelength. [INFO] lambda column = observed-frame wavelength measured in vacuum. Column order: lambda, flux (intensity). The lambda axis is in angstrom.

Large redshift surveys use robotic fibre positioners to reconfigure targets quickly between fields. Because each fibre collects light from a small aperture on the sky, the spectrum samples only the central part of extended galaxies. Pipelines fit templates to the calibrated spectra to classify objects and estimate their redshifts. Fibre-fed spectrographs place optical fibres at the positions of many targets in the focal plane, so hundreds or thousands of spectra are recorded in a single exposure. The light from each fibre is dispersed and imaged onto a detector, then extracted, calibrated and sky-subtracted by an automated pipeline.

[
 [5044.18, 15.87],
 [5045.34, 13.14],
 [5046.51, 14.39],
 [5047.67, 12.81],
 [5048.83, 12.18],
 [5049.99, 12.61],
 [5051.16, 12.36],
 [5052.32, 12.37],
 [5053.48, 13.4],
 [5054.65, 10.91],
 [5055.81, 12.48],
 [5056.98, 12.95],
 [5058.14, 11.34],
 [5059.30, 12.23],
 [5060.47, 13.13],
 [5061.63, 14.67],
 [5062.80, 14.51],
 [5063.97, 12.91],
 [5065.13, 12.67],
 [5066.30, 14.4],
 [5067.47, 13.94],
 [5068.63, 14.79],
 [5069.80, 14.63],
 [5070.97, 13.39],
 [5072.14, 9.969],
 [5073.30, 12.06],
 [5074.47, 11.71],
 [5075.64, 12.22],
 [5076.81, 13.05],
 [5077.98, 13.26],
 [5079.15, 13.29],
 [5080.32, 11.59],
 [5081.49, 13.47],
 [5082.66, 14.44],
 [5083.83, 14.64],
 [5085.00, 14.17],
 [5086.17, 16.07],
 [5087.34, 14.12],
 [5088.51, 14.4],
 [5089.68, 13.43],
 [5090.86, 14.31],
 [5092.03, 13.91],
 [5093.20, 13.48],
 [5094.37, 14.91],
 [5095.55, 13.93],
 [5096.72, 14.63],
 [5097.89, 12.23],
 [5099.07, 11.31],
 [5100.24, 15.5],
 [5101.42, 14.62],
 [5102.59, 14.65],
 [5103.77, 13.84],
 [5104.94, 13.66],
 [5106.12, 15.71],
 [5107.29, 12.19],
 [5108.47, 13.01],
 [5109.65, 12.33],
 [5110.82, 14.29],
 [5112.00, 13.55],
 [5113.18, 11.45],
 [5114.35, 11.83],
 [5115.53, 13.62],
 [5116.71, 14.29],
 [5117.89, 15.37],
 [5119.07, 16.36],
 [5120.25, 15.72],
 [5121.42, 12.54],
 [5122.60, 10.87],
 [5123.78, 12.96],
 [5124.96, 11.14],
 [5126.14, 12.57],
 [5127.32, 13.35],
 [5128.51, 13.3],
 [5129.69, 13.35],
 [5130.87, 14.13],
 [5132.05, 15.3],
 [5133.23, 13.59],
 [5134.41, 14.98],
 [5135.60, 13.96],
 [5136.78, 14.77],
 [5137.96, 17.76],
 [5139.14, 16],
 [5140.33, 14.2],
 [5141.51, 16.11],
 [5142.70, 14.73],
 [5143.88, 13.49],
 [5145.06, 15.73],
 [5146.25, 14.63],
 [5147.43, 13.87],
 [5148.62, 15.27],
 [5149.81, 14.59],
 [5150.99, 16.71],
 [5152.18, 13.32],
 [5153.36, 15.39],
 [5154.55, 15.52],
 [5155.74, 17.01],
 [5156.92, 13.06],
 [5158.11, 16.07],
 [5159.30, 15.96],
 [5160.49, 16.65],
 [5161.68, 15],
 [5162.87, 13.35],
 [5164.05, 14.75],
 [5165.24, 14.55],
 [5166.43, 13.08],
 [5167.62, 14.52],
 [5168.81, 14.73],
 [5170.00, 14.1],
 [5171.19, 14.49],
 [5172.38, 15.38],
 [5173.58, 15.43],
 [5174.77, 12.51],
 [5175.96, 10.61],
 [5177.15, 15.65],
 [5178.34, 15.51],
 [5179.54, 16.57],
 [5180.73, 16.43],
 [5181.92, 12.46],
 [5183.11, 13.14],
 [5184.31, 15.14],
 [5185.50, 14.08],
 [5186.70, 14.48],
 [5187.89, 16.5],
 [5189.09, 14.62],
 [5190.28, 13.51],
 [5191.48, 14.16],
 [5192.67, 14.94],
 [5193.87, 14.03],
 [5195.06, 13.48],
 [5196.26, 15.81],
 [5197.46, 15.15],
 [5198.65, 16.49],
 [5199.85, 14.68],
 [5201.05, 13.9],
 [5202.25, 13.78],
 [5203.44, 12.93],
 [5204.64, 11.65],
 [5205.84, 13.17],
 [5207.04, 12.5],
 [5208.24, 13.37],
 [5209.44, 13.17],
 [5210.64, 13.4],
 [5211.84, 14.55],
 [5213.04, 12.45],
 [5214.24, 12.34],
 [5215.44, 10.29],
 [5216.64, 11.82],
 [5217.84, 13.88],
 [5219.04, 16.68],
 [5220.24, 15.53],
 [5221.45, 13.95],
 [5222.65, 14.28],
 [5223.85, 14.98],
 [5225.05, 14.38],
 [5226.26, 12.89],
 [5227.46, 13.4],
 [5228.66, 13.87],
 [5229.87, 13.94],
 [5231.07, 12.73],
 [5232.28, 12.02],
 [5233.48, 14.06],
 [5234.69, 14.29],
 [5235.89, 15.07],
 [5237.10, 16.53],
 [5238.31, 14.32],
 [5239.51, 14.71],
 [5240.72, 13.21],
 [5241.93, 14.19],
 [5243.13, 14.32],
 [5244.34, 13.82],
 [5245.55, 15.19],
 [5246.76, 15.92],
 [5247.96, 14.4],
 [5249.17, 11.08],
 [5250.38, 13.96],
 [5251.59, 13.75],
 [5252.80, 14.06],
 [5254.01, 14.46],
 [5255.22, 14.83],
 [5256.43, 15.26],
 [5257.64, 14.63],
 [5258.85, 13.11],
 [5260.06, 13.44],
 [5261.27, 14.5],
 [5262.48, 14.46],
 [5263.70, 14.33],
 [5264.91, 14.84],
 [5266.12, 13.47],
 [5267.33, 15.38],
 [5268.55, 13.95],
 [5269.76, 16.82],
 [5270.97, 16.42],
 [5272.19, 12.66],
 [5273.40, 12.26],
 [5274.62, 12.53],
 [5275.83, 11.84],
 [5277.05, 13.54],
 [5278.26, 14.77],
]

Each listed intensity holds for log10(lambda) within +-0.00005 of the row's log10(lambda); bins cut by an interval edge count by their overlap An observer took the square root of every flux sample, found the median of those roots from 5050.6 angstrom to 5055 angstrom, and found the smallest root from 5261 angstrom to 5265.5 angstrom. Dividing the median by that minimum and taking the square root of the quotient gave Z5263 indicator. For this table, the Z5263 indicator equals 0.96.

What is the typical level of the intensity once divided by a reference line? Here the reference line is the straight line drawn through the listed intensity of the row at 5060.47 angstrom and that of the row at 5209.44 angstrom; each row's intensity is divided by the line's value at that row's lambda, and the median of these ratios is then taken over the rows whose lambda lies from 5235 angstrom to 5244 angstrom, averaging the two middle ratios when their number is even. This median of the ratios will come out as 1.09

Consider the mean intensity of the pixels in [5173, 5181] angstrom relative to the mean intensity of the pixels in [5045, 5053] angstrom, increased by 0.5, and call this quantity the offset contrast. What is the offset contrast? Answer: 1.64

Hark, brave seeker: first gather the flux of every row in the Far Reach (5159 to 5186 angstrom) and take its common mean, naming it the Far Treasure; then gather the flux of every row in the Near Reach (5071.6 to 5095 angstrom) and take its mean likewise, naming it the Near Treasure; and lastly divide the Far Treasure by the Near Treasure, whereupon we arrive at 1.08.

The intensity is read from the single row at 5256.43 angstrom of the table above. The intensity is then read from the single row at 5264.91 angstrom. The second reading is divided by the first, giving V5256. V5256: 0.97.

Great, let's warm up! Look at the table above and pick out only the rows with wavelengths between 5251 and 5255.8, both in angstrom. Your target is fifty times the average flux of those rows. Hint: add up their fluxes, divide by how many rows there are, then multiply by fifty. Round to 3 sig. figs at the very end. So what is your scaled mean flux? 714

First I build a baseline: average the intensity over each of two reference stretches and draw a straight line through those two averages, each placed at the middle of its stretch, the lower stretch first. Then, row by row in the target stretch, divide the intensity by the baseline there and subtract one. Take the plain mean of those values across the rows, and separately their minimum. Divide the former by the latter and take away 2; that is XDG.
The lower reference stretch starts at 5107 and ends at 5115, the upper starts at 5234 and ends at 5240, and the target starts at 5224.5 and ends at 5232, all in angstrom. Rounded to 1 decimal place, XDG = -1.4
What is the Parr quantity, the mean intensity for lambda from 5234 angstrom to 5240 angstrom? 15.0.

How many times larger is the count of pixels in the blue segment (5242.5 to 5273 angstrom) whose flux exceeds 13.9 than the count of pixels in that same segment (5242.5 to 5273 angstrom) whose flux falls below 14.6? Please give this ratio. 1.1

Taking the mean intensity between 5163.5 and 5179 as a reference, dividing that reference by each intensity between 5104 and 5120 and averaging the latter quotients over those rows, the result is 1.05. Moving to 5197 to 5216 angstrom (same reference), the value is 1.08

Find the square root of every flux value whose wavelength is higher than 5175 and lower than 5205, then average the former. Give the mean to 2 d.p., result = 3.79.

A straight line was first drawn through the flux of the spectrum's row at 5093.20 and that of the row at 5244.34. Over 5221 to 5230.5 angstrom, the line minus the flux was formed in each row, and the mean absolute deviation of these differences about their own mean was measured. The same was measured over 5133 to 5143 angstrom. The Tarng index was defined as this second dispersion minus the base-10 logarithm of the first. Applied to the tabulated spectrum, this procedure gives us 1.4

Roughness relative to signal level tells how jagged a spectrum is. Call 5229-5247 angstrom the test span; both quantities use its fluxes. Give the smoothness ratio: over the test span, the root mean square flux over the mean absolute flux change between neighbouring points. 14.1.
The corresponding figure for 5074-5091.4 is 15.0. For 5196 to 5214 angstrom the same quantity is 14.3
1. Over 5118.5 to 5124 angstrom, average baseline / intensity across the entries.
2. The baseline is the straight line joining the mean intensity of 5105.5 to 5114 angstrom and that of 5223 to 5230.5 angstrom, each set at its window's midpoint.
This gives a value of 0.99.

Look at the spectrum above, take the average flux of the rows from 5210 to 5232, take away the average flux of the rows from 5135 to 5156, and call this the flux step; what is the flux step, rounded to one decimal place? -1.5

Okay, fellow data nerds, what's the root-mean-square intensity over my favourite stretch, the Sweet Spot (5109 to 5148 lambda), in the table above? 14.1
